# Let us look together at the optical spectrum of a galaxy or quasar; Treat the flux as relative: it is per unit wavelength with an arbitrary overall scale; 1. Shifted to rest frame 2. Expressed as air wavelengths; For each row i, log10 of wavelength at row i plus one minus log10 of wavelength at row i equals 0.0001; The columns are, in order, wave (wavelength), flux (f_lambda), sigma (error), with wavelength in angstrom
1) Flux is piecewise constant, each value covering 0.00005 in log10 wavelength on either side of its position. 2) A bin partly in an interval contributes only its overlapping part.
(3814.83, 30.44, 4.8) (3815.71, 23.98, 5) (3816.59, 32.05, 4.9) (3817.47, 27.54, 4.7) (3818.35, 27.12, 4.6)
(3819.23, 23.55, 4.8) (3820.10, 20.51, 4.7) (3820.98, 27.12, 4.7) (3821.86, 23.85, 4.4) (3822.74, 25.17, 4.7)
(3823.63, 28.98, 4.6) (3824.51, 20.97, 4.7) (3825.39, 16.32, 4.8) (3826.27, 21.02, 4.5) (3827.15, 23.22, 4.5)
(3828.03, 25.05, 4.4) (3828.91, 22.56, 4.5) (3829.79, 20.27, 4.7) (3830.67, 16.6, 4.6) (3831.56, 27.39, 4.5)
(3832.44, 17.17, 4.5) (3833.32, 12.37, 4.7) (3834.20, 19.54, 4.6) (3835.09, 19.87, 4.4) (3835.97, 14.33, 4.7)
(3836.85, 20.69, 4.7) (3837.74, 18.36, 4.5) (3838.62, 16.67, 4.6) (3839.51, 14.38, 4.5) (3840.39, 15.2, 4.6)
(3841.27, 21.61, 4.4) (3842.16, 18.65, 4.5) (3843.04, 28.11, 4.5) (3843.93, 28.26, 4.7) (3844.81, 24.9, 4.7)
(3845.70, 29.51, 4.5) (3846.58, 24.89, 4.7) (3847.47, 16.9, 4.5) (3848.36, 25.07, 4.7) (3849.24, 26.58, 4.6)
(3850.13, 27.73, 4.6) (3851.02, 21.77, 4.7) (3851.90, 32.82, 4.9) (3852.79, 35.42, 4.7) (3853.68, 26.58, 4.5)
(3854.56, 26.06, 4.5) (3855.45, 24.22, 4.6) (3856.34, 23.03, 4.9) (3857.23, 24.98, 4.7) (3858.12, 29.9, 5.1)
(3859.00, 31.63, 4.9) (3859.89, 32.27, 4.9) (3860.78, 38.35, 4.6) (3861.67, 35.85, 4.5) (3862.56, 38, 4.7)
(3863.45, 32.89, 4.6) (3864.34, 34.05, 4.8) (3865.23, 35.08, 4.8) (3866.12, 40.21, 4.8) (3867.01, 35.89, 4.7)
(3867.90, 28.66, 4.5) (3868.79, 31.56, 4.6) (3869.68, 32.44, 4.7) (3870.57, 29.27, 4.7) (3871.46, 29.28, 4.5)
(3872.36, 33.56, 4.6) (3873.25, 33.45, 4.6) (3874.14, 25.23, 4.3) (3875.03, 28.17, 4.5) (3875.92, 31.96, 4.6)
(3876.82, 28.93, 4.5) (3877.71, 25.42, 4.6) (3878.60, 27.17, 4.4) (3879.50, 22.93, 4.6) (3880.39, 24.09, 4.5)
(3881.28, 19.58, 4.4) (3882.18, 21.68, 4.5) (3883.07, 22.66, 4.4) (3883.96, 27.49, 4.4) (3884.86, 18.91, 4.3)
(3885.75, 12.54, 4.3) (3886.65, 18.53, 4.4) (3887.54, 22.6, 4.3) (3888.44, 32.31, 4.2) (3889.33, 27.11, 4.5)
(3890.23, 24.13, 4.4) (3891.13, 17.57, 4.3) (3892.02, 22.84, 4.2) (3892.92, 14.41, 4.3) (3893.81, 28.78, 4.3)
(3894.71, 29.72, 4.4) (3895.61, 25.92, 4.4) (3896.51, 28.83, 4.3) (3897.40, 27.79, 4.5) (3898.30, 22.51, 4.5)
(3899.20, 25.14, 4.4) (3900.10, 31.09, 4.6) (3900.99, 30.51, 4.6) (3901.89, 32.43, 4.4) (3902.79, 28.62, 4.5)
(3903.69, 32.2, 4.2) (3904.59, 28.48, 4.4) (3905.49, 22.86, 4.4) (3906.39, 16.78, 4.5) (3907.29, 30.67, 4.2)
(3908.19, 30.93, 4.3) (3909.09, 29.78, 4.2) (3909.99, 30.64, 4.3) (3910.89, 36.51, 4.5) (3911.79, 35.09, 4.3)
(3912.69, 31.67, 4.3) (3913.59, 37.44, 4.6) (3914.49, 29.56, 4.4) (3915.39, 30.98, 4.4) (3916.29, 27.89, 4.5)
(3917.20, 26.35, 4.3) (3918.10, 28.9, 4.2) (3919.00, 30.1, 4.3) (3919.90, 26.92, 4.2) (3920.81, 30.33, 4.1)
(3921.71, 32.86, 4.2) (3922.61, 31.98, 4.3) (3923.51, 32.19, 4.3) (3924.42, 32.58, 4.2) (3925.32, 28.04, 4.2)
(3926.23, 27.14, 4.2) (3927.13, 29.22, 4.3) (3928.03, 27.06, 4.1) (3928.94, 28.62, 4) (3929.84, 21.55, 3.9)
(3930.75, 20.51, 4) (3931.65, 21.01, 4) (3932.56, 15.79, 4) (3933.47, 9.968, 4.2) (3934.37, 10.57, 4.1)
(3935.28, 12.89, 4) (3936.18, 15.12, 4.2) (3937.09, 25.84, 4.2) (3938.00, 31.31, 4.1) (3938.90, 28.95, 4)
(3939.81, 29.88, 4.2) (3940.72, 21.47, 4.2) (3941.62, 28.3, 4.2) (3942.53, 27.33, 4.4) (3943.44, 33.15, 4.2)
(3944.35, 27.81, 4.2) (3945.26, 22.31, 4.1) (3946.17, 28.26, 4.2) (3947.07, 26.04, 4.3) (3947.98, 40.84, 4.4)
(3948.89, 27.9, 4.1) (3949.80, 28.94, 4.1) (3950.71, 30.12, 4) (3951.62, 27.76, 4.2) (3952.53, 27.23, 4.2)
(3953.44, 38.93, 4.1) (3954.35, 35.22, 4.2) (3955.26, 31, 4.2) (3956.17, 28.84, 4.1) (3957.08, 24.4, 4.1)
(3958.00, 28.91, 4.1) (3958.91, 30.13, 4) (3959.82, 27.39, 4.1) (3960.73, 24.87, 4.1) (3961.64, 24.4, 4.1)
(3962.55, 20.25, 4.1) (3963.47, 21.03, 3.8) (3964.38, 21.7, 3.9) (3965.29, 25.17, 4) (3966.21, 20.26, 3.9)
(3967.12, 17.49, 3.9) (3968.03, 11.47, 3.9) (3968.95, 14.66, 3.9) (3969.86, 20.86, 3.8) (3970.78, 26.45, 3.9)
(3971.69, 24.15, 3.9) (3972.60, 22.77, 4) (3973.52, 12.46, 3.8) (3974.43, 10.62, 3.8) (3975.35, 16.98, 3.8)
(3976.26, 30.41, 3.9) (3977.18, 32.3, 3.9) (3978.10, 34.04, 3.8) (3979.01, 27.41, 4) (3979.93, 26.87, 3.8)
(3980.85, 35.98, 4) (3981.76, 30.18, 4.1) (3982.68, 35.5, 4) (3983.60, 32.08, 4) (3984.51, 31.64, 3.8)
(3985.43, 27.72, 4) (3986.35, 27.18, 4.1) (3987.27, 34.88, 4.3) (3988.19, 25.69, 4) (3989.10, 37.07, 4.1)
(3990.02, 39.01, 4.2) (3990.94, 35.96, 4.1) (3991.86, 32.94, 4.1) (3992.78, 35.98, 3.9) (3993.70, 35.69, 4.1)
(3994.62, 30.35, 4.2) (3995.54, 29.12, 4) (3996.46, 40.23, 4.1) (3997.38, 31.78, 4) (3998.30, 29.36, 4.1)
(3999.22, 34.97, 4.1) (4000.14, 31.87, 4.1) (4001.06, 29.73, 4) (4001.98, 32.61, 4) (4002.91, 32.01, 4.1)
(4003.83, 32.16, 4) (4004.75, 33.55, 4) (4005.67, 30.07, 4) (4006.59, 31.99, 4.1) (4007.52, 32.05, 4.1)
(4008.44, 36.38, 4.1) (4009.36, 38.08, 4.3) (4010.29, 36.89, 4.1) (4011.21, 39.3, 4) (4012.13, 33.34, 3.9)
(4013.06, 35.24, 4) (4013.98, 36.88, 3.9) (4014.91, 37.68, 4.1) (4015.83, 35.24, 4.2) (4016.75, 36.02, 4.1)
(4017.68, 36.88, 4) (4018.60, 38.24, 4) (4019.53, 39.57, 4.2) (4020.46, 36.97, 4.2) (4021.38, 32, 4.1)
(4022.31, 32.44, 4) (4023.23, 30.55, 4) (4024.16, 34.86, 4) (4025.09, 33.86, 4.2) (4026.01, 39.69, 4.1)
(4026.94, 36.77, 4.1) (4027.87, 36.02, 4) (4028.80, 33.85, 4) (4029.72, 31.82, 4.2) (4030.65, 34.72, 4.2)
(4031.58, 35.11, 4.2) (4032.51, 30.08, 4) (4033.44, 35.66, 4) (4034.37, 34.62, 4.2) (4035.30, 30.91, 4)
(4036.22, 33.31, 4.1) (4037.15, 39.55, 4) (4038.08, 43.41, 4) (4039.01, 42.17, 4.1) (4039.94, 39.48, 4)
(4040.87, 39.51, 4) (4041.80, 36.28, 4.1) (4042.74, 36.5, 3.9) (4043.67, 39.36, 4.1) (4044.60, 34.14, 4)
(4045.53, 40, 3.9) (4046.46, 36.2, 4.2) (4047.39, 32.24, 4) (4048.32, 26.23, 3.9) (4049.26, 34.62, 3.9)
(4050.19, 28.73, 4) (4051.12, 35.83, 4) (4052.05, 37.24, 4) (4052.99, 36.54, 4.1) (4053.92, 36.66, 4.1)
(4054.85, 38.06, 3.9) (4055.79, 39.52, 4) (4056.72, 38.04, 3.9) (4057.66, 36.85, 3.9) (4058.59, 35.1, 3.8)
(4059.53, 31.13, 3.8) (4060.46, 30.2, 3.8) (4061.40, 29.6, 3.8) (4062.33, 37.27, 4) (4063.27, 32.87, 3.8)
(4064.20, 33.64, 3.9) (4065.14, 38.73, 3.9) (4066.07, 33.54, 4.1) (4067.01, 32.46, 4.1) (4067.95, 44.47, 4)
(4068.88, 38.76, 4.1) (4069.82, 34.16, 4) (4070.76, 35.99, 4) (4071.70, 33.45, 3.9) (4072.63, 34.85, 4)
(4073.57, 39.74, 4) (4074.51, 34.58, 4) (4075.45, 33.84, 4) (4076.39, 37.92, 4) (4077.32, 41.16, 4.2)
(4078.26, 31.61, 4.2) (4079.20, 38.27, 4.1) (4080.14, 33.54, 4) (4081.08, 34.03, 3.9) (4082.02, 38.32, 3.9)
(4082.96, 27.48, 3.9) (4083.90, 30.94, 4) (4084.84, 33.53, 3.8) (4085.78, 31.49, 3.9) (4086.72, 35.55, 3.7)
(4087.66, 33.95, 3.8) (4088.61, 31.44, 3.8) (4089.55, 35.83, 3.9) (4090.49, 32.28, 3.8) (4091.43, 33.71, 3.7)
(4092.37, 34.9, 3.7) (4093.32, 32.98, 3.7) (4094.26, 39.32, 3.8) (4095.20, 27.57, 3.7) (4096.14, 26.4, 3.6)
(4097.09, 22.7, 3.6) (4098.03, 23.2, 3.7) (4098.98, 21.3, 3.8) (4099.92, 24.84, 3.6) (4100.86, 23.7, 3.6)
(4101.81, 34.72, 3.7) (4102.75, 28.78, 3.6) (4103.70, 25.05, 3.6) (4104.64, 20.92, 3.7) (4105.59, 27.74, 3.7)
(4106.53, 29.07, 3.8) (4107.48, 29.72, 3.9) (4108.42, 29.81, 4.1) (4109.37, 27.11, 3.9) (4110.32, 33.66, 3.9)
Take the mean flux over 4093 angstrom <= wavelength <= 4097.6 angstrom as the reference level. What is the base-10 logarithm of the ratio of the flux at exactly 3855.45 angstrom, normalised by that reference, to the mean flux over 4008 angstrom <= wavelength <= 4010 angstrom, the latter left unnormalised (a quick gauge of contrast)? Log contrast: -1.66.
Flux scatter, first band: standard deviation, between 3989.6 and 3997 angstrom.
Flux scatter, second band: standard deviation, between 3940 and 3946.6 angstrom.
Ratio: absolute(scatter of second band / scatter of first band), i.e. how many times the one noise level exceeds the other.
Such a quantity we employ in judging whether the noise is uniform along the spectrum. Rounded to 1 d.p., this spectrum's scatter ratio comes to 1.0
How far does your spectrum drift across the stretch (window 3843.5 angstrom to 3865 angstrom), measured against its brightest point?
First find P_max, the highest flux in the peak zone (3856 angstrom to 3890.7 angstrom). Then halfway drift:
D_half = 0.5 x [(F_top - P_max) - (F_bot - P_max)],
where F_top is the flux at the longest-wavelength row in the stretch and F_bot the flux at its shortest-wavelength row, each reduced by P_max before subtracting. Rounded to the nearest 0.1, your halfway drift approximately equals 2.9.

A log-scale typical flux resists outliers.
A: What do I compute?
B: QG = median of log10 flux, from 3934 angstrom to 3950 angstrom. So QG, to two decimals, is 1.44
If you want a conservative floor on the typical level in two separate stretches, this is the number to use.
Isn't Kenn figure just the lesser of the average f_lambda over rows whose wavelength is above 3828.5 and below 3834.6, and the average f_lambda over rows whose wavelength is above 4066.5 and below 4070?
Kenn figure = 19.4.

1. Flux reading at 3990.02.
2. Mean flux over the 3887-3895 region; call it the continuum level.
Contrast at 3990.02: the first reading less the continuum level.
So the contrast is 15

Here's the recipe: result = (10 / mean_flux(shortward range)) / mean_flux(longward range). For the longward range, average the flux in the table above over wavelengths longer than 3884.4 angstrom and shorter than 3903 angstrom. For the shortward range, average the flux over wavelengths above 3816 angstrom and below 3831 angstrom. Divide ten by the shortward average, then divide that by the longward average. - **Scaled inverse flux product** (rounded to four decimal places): 0.0170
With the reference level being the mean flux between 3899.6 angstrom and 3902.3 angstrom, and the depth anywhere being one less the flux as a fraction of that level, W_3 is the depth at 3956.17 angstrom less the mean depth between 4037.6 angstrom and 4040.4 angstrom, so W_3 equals 0.4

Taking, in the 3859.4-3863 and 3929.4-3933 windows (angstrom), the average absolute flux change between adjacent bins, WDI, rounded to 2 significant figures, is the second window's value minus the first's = -1.3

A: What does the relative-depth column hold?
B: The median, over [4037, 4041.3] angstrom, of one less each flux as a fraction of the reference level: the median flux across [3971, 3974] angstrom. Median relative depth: -0.7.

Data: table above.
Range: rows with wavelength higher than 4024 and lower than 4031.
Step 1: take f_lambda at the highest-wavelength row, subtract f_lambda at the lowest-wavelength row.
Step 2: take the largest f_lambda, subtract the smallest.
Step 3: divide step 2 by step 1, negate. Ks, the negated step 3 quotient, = 56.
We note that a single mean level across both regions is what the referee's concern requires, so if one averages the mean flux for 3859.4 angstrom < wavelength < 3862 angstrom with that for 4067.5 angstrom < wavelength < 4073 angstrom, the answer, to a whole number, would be 36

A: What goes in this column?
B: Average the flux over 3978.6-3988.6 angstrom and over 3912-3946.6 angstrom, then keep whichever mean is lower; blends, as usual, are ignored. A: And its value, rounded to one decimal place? 26.4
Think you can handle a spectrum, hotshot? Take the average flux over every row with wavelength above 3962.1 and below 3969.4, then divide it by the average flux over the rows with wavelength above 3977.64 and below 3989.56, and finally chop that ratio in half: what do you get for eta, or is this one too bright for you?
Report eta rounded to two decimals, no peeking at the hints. 0.30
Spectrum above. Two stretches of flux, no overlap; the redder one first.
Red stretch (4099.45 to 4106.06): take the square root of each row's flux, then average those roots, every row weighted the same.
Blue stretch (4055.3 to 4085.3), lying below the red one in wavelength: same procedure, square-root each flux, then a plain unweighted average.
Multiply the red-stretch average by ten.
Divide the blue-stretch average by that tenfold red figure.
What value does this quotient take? 0.115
